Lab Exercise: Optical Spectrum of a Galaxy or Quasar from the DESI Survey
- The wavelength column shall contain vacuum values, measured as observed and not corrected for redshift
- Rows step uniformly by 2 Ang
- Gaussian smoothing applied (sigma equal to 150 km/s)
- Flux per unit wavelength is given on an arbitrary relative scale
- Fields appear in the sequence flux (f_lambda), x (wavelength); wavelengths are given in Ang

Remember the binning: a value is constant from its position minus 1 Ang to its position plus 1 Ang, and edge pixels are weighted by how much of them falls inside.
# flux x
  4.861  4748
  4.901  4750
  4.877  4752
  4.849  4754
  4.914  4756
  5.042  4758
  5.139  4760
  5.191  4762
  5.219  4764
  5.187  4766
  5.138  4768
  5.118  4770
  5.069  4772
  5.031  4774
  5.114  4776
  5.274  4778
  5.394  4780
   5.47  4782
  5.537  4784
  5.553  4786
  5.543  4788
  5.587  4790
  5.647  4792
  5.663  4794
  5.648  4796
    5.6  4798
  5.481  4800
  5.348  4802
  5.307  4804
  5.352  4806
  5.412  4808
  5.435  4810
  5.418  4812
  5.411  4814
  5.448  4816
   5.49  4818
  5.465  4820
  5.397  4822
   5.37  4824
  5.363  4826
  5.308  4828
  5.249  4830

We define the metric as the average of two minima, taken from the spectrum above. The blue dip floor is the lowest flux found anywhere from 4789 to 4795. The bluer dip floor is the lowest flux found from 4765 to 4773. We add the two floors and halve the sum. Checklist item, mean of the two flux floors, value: 5.33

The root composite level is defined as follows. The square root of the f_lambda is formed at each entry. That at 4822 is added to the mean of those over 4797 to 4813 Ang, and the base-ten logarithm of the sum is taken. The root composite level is 0.668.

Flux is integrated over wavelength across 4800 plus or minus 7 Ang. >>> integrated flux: 77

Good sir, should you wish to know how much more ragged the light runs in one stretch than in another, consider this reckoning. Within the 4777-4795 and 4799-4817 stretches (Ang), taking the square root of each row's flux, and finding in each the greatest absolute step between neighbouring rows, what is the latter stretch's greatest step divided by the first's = 1.1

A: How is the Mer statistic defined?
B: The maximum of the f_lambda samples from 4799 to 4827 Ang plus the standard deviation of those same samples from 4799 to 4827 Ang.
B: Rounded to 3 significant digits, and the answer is 5.54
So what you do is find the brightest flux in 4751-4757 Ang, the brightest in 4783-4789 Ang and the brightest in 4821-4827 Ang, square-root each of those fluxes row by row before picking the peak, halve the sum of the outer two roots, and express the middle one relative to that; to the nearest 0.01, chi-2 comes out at 1.04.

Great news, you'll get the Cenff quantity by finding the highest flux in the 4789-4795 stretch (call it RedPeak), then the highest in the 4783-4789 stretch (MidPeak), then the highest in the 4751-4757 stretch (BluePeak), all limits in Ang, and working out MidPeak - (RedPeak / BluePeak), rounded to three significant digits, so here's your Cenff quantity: 4.40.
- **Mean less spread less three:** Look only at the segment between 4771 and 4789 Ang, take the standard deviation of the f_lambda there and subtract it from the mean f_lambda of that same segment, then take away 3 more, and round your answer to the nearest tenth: 2.1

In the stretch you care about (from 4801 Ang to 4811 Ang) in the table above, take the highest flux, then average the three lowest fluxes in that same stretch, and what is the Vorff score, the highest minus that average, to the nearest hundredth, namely 0.10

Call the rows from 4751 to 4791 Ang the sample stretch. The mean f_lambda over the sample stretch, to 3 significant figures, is 5.21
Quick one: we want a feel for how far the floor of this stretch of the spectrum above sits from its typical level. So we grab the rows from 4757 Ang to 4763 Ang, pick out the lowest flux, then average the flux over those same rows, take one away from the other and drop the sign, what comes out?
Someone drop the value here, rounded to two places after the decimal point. 0.08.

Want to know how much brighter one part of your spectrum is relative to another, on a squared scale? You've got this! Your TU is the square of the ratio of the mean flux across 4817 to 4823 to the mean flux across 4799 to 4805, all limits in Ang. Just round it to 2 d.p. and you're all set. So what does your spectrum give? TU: 1.03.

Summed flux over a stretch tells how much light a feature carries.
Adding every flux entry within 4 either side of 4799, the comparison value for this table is 22.1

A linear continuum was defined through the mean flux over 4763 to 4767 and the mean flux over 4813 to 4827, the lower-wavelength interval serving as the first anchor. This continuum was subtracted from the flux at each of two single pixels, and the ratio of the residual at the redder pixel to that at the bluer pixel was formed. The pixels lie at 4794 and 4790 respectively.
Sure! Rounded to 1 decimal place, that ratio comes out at 1.2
